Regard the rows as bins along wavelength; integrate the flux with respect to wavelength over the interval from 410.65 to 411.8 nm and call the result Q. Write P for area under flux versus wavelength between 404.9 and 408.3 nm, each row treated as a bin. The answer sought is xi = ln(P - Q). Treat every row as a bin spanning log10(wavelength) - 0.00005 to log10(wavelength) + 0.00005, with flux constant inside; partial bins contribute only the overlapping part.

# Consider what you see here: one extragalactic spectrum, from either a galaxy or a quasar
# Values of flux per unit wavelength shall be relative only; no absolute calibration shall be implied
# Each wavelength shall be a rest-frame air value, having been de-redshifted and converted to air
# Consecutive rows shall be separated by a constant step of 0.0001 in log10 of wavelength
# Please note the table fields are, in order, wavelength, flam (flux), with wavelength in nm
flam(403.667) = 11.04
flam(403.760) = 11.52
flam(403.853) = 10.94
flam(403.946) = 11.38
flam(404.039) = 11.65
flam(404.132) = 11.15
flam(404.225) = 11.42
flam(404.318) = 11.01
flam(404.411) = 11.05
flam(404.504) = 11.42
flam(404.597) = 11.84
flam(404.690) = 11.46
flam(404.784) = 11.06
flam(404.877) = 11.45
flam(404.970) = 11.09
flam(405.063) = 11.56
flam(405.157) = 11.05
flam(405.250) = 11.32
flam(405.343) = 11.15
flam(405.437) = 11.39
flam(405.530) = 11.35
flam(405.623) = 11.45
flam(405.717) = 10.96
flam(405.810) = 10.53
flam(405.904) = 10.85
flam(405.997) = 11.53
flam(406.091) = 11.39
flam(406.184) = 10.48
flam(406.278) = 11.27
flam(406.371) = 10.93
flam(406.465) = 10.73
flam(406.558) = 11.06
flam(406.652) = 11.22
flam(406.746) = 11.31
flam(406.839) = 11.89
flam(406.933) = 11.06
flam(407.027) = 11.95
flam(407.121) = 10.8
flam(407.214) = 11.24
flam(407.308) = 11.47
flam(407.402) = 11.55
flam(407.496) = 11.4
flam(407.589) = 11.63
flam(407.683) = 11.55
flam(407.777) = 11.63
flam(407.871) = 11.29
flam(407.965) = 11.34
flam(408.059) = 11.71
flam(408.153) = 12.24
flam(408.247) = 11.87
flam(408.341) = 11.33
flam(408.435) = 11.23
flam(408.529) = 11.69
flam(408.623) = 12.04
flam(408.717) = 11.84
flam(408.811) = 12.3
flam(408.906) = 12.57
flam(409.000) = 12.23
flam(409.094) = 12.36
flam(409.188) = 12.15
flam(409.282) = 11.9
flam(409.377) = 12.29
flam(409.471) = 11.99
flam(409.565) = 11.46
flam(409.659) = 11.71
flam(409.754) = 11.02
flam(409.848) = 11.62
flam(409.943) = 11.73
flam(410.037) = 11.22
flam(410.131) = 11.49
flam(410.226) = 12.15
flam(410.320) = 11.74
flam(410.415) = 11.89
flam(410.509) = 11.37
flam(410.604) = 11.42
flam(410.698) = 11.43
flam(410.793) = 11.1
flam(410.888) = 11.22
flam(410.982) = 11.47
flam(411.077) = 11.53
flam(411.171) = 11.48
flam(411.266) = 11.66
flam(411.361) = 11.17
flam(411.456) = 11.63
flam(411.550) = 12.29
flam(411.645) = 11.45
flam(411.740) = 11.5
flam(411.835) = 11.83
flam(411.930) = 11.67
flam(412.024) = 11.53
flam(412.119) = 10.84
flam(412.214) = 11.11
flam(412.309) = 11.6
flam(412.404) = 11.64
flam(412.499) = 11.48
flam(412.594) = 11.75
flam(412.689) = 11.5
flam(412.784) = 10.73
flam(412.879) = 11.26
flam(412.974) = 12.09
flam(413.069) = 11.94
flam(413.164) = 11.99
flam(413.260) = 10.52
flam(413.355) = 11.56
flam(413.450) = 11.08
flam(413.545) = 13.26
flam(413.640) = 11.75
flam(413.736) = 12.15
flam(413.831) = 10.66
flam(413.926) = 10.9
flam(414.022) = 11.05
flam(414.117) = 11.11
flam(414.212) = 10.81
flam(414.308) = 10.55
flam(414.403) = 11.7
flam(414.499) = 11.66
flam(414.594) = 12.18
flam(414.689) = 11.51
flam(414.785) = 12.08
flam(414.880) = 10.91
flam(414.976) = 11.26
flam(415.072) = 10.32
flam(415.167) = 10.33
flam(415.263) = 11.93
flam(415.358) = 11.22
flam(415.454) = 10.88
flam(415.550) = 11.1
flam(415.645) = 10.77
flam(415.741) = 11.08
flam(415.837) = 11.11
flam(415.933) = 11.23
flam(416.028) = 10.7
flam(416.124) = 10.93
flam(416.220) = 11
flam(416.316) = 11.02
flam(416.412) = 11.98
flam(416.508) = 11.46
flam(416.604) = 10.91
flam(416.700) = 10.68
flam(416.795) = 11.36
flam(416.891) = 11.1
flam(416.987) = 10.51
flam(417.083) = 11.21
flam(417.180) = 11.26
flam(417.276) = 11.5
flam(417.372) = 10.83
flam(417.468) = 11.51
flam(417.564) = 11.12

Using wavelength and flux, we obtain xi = 3.23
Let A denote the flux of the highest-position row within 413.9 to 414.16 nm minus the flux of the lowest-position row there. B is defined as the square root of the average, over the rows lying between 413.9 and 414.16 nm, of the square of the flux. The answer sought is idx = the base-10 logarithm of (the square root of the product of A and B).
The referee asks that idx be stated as 0.18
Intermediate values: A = 0.21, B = 11.02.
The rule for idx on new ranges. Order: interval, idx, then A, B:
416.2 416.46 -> 0.52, 0.98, 11.34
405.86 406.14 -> 0.39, 0.54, 11.26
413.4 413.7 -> 0.45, 0.67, 12.06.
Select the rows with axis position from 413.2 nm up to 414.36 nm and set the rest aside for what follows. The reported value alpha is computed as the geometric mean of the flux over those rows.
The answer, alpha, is 11.3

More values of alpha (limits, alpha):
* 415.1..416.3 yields 11.0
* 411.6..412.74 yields 11.5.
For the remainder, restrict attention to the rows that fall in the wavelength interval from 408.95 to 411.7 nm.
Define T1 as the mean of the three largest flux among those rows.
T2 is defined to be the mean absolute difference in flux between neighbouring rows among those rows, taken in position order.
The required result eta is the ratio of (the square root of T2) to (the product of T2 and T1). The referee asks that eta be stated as 0.140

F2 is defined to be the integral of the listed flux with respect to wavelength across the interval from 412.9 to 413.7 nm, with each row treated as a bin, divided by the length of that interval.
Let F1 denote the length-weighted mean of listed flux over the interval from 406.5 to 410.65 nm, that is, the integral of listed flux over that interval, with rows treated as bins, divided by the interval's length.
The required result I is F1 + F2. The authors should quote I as 23.4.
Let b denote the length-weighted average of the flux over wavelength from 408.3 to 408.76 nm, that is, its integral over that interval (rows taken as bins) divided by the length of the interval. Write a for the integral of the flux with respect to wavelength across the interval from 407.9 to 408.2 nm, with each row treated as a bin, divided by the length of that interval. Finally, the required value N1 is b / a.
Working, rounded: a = 11.7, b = 11.6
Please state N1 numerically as 0.99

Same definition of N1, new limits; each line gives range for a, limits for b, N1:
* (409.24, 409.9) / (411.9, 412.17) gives 0.97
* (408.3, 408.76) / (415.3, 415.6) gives 0.96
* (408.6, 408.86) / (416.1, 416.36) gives 0.91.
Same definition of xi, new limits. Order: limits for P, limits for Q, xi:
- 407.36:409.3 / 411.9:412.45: 2.81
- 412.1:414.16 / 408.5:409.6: 2.33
